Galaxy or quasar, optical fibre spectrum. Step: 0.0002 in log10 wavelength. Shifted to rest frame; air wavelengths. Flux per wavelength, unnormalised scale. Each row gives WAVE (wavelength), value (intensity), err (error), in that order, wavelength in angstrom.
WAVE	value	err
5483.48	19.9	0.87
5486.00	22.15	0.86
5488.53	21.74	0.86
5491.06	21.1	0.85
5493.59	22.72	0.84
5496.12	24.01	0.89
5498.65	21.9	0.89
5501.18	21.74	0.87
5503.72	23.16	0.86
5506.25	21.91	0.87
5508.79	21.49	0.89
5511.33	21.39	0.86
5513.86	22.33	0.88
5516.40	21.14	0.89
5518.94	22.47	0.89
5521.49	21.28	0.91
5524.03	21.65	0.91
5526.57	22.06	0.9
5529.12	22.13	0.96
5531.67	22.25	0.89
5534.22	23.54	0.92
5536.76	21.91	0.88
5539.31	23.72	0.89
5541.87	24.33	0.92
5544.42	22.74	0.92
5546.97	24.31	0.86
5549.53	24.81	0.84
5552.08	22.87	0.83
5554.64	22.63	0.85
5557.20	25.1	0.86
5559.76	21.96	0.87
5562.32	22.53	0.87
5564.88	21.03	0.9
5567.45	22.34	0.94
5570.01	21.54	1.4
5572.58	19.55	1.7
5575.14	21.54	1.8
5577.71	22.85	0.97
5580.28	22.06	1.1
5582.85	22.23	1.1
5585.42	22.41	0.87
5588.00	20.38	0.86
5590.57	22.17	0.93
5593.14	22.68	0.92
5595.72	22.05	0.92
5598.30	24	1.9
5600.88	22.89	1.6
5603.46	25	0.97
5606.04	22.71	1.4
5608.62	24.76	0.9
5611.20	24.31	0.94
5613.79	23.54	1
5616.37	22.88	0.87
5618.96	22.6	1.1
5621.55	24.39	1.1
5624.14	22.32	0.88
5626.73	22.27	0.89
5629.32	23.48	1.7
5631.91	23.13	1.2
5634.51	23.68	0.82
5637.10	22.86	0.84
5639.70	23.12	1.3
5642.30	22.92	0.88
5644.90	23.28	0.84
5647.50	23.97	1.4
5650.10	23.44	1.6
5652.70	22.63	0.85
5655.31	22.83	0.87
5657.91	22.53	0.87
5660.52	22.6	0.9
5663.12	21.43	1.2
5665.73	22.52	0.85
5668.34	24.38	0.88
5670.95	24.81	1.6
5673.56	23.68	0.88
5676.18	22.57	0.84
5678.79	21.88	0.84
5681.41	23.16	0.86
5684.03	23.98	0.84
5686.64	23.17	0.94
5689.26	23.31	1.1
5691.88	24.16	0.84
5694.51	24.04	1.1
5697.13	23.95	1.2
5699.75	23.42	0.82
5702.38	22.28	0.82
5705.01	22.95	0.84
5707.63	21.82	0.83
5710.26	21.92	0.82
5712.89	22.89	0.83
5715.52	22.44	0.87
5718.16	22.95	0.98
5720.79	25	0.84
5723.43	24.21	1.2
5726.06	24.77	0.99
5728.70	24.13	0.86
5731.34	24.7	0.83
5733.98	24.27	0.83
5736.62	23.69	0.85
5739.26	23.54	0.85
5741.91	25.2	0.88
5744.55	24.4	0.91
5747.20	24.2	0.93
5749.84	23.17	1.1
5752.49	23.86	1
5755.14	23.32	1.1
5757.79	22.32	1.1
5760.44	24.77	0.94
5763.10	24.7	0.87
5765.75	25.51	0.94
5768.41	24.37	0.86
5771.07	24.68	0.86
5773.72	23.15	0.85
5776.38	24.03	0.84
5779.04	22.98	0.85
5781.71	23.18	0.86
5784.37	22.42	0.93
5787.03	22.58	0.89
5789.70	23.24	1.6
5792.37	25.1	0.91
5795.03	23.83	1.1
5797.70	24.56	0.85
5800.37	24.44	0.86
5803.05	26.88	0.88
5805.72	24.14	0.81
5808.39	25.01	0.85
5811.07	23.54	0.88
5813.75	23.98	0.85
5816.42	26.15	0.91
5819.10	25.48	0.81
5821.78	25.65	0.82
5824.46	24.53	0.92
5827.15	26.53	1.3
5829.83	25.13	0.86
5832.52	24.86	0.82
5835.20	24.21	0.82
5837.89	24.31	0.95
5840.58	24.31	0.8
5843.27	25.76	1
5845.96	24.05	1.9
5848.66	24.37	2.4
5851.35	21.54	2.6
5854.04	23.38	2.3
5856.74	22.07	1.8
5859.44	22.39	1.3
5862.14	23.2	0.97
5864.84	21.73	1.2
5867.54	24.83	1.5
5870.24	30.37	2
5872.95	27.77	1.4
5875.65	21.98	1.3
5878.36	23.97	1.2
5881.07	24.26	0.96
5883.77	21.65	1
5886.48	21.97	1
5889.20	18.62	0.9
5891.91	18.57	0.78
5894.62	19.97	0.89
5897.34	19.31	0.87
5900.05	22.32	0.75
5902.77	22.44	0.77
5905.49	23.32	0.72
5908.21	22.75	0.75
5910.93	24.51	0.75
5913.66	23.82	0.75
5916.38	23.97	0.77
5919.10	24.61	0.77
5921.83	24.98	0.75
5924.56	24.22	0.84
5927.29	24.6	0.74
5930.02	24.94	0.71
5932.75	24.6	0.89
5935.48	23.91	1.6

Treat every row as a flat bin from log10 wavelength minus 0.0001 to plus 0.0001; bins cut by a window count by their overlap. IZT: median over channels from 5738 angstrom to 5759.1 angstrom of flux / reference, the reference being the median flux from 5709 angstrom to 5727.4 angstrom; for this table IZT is 1.03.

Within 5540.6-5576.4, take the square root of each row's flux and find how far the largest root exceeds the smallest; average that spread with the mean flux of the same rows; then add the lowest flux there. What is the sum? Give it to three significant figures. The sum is 31.2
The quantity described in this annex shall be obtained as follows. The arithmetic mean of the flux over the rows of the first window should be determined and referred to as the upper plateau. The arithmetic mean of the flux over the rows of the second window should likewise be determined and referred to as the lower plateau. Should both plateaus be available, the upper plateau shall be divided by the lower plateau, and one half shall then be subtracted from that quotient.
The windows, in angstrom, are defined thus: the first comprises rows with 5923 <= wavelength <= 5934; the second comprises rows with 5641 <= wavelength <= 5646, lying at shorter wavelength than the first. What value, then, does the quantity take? 0.565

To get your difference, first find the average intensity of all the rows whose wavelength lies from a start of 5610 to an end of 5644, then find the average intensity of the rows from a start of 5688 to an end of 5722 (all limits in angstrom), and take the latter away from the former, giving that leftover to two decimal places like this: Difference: 0.03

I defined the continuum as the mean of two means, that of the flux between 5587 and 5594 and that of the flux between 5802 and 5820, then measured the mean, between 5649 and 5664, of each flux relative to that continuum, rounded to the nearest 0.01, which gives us 0.97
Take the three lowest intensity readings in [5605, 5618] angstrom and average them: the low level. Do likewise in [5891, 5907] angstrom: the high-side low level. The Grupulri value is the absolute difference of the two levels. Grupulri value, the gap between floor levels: 3.8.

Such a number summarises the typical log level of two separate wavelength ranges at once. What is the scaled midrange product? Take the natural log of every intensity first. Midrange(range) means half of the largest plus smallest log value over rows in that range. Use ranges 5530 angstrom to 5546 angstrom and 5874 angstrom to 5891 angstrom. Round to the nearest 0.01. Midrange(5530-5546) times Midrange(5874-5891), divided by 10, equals 0.96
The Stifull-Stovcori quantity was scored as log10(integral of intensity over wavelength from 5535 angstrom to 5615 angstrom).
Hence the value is 3.3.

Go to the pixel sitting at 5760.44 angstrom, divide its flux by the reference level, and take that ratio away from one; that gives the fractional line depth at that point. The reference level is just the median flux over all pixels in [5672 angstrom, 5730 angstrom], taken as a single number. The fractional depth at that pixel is -0.066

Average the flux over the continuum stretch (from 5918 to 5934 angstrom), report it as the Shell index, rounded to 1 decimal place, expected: 24.7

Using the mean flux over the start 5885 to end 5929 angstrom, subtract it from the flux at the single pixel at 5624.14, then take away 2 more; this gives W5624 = -2.2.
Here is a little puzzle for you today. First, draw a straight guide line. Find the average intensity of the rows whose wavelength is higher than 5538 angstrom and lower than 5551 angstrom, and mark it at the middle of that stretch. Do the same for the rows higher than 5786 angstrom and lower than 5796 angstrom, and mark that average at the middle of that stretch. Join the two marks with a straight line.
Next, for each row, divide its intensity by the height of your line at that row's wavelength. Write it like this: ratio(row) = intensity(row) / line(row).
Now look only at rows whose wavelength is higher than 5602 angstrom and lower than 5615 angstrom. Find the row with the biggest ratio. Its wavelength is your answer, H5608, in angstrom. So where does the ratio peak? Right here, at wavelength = 5603.46 angstrom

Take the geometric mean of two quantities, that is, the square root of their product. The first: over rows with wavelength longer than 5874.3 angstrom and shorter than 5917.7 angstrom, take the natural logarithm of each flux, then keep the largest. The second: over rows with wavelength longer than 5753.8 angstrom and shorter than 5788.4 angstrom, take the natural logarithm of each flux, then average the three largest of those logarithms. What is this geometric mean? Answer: 3.21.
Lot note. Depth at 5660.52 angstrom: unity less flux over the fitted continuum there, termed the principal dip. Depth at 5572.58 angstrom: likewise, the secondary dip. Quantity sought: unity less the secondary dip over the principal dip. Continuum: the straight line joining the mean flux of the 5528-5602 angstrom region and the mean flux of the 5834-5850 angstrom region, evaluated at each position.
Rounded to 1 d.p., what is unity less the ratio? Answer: -4.0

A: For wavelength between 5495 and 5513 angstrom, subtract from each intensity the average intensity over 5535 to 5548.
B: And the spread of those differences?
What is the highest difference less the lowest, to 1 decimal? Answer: 2.6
